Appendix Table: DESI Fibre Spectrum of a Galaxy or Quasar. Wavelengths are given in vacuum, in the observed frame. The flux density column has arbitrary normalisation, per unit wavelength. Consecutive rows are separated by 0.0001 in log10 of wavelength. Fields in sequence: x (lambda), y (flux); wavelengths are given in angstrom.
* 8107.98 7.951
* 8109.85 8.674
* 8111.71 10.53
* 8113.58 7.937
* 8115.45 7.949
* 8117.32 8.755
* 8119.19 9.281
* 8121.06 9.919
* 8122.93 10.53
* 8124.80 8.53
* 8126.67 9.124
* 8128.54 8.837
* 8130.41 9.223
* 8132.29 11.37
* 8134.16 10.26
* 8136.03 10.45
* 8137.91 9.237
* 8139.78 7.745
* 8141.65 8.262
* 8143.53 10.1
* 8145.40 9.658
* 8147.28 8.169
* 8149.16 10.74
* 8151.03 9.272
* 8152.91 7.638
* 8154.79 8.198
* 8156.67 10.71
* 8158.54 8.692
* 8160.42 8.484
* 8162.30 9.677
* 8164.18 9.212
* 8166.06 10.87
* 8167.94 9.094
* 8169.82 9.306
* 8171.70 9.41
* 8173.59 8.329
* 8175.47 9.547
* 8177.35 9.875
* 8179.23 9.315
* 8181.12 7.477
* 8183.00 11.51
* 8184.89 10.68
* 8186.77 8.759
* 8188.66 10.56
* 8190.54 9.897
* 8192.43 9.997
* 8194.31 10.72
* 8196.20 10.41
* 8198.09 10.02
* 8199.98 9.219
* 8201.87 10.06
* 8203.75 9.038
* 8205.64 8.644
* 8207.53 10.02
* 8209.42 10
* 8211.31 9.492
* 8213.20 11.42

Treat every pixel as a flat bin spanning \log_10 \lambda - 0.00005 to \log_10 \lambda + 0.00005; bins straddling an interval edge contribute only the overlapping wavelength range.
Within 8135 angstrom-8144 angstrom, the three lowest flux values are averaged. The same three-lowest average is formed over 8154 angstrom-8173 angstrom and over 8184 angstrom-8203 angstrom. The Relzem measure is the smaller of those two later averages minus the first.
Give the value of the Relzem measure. 0.0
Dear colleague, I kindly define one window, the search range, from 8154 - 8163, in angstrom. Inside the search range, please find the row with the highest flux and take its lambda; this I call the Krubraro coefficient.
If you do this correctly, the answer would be 8156.67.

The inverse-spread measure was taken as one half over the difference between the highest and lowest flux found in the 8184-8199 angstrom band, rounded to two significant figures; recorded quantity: 0.25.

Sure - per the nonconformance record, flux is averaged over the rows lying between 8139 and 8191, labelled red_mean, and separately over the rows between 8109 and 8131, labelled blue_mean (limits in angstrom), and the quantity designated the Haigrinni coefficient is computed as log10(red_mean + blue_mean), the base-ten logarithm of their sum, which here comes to 1.266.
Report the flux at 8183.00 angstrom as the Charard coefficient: 11.51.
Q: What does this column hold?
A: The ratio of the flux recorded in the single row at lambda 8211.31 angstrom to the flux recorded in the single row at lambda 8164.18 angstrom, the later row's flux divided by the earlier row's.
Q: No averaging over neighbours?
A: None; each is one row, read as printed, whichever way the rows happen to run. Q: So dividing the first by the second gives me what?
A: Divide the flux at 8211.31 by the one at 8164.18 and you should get 1.03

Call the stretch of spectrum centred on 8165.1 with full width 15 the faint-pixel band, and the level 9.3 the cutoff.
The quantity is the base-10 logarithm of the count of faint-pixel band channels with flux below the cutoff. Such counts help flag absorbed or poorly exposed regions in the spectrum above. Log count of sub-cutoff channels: 0.60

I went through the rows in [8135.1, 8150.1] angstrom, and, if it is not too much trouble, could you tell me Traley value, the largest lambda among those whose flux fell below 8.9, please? 8147.28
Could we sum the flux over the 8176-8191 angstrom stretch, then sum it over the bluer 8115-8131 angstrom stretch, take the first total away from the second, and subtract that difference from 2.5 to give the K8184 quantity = -2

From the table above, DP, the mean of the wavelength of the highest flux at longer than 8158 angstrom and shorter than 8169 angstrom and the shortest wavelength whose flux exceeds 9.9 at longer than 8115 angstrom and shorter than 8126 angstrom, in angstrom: 8143.6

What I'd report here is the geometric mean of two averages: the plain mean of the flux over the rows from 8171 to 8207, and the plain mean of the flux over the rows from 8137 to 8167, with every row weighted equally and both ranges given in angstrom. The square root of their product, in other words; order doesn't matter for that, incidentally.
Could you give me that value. 9.41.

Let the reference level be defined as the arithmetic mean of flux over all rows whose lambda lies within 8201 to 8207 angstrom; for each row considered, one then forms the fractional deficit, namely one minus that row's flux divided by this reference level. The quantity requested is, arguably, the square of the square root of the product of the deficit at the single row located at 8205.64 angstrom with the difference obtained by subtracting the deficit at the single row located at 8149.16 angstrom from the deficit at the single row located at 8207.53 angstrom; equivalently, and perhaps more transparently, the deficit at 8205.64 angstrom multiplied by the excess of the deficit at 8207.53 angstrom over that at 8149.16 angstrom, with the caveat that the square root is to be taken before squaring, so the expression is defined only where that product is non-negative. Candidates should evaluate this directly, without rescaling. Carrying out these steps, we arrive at 0.005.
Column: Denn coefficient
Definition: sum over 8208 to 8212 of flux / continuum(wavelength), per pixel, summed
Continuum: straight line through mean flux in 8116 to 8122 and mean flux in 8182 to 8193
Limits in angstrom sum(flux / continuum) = 1.85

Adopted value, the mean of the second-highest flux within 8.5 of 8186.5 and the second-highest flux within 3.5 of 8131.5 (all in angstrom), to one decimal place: 10.5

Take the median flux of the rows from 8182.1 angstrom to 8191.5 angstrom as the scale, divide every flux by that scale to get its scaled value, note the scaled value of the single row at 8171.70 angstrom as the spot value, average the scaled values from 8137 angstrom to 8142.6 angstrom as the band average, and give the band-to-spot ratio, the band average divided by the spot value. 0.89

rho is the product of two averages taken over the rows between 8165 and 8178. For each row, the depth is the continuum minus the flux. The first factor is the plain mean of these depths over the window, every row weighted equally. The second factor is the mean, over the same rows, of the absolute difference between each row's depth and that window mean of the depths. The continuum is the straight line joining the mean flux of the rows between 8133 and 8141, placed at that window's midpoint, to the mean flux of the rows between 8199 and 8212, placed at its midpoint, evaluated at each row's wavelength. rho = 0.0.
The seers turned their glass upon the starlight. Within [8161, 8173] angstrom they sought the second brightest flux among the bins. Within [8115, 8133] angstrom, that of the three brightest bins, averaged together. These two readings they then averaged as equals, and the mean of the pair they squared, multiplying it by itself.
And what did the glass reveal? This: 103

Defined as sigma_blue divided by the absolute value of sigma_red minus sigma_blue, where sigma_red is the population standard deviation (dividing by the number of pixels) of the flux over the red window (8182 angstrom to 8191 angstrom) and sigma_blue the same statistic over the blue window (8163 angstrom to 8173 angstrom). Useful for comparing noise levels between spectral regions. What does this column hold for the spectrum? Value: 2.5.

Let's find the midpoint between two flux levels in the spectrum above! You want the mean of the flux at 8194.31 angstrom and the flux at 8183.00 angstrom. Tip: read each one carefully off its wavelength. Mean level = 11.1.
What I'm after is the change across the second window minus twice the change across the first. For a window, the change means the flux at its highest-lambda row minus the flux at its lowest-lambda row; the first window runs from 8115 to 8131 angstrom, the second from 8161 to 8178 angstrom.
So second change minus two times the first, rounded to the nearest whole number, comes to -2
